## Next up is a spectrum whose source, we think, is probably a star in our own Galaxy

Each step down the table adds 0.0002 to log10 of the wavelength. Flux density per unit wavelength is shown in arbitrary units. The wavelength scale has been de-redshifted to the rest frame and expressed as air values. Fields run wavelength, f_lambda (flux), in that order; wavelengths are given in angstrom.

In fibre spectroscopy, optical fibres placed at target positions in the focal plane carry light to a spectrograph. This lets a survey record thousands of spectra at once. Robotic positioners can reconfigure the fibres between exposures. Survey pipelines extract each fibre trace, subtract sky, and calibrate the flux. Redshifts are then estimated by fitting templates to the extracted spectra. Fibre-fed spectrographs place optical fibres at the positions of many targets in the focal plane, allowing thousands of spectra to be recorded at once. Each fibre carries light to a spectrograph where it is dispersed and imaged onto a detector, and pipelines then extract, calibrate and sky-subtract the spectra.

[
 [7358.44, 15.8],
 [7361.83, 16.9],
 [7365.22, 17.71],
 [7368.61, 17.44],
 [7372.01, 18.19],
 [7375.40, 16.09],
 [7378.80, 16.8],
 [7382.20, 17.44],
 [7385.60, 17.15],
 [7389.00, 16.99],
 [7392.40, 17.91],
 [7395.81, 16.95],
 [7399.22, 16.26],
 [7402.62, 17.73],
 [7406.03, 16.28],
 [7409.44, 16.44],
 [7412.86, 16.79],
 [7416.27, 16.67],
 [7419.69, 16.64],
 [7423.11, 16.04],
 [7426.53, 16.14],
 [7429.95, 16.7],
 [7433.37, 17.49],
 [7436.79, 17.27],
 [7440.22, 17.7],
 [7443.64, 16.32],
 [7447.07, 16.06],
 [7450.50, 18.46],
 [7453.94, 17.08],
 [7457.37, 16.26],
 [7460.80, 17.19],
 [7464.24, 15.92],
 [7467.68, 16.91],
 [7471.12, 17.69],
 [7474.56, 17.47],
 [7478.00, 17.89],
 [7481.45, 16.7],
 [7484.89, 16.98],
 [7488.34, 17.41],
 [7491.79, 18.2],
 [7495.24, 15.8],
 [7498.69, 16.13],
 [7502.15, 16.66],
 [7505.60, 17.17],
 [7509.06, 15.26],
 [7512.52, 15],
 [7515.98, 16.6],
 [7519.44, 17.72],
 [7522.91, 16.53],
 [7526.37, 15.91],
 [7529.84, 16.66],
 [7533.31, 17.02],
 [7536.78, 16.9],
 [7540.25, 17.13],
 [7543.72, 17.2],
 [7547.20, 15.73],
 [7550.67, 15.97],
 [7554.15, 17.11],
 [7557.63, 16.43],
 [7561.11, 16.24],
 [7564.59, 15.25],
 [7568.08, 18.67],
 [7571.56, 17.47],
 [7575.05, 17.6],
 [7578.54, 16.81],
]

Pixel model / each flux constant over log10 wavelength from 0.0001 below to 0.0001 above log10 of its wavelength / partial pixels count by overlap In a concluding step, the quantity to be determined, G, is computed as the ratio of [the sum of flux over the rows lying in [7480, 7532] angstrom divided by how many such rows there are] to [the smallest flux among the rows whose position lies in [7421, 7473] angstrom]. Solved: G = 1.04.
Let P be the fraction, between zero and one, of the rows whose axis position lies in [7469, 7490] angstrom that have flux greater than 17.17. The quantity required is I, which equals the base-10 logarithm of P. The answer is -0.2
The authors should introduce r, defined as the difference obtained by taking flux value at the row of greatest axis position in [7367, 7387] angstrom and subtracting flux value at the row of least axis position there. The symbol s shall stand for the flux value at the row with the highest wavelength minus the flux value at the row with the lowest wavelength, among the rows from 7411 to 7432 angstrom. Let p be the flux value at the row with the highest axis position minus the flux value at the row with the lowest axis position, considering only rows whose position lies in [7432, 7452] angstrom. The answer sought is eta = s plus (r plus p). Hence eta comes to 0.6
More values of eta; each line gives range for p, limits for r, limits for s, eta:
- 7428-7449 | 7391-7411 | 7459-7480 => -1.4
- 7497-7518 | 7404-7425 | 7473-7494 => 1.0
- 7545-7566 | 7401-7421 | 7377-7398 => -1.4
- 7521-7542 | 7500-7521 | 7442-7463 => 2.5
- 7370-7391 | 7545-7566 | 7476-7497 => -3.8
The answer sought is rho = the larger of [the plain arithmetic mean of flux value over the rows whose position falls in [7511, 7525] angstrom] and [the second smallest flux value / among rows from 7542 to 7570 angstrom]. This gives 16.5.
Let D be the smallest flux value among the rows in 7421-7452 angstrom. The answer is 16.04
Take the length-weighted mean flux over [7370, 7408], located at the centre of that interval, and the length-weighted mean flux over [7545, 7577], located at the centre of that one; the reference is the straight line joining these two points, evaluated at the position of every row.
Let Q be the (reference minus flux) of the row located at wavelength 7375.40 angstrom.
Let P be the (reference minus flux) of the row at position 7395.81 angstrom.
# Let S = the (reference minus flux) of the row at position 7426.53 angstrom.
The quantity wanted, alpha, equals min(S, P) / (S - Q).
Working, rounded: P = 0.1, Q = 1.0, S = 0.9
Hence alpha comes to -0.7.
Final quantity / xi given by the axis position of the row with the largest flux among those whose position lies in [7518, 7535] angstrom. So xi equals 7519.44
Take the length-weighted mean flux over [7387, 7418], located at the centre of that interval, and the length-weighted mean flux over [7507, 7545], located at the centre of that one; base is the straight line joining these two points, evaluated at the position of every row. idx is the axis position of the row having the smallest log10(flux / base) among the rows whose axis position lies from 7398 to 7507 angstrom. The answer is 7495.24 angstrom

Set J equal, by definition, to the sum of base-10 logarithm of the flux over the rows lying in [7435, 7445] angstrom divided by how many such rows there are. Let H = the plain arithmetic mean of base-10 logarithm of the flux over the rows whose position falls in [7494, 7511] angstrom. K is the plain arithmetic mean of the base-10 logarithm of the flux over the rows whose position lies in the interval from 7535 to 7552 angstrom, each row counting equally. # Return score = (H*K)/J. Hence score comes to 1.20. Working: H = 1.21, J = 1.233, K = 1.22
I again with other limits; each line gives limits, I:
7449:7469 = -0.5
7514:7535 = -0.8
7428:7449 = -0.3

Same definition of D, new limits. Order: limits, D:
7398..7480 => 15.92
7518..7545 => 15.91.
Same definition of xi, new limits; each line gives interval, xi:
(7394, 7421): 7402.62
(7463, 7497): 7491.79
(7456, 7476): 7471.12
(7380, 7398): 7392.40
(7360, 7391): 7372.01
